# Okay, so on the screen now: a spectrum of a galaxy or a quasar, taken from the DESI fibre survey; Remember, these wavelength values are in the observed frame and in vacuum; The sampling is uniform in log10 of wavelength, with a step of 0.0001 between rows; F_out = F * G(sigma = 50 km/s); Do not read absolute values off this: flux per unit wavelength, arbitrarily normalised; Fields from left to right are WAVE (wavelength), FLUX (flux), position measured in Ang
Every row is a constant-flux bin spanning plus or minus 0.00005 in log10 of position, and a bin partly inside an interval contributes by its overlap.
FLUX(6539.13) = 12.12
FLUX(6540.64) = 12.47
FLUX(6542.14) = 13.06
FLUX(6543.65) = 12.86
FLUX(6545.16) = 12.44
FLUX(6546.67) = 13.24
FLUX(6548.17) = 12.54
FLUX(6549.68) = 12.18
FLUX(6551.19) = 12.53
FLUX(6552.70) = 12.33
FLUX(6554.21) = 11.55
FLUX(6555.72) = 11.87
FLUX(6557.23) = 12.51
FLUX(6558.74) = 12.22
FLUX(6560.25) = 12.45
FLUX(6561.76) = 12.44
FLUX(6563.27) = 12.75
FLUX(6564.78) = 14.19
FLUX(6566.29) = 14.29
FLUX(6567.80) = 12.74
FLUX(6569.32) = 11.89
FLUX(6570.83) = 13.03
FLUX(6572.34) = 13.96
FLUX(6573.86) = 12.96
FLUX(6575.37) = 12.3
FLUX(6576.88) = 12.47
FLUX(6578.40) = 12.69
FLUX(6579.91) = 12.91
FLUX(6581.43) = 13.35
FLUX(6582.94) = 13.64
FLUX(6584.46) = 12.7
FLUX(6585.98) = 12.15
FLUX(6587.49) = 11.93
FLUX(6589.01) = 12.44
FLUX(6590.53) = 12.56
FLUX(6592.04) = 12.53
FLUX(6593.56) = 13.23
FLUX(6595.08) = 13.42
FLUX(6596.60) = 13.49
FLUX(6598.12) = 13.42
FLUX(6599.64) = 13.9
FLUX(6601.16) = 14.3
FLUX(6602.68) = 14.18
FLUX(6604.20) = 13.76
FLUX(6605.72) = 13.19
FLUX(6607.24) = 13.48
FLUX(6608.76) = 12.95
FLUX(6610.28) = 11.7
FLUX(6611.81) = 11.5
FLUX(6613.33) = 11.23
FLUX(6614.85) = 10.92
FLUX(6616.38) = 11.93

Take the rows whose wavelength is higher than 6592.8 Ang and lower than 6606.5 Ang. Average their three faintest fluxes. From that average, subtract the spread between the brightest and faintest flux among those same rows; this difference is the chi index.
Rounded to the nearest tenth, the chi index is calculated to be 12.2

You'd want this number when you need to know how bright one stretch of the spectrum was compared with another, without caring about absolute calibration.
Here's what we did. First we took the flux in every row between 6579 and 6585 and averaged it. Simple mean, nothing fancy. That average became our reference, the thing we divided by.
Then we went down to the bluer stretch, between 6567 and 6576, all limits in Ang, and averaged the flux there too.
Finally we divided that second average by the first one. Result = 0.97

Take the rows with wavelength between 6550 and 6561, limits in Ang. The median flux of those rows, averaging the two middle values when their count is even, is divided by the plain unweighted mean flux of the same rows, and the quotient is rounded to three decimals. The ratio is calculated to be 1.010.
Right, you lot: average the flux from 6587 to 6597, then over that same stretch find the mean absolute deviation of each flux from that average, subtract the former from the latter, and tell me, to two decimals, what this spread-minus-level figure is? -12.30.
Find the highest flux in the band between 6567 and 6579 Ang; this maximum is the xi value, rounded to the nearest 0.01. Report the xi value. 13.96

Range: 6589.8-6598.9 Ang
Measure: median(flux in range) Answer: 13.3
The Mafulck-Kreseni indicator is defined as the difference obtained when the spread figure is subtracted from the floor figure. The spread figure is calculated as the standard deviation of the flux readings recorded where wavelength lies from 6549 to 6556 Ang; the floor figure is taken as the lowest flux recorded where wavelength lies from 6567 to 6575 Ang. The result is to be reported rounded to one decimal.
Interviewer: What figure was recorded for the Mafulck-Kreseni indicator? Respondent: 11.5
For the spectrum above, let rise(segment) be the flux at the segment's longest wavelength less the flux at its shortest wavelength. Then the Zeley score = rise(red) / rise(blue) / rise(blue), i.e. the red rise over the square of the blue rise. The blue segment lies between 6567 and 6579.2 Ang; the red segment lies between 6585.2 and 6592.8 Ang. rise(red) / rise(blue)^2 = 152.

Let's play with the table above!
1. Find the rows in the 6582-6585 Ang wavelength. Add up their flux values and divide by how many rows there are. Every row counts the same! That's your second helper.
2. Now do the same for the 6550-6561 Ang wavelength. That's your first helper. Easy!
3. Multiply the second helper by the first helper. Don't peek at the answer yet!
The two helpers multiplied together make 161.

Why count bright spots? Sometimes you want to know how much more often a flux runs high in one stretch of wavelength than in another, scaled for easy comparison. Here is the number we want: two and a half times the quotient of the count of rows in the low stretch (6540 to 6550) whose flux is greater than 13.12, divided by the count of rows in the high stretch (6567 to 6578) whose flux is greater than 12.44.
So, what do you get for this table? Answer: 0.5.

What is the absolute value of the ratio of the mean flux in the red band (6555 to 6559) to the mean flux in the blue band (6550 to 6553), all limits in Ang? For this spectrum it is 0.98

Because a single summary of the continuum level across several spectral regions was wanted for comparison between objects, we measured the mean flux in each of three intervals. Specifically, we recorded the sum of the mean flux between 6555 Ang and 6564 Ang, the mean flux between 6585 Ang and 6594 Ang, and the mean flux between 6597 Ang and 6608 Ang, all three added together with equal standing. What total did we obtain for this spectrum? 38.6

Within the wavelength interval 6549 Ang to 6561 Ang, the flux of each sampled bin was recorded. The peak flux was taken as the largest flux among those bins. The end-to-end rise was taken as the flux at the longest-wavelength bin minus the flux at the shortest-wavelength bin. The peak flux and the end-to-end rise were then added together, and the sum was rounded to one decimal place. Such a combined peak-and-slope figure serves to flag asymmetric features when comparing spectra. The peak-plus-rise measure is 12.8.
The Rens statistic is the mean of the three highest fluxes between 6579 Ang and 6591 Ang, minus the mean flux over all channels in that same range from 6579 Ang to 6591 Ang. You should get 0.59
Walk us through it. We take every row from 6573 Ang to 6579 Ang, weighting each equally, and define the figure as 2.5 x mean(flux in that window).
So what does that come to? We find 31.5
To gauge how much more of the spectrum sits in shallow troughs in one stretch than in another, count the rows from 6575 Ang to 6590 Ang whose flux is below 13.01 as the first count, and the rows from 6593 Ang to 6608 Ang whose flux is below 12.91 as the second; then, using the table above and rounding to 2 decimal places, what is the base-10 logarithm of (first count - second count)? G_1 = 0.90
